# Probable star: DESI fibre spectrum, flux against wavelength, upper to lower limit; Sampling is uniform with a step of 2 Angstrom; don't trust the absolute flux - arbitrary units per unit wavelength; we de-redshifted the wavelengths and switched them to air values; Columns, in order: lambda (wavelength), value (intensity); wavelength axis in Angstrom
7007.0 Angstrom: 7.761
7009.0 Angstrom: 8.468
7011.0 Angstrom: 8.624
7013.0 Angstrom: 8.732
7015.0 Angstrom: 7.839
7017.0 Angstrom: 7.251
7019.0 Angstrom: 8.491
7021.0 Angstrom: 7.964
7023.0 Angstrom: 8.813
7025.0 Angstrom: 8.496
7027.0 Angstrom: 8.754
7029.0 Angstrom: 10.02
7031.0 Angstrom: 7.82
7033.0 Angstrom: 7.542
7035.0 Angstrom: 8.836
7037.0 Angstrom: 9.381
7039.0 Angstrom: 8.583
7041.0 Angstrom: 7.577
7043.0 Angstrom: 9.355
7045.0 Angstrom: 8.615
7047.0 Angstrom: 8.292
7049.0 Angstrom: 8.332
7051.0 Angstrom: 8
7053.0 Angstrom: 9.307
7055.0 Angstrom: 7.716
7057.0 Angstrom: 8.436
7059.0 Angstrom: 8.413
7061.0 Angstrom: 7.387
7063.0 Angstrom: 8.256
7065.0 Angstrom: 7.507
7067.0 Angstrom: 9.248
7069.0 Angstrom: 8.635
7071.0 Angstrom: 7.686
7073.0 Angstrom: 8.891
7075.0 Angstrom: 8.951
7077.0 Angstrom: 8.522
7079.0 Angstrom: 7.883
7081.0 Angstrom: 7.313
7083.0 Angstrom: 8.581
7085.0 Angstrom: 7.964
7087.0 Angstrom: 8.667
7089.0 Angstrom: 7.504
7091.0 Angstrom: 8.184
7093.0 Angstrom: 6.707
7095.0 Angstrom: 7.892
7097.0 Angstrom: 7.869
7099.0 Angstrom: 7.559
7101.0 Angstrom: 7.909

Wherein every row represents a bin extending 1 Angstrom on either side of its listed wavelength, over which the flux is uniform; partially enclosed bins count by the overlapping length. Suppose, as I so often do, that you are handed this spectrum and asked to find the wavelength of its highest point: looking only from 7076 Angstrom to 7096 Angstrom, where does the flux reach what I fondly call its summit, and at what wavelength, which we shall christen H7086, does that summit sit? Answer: 7087.0 Angstrom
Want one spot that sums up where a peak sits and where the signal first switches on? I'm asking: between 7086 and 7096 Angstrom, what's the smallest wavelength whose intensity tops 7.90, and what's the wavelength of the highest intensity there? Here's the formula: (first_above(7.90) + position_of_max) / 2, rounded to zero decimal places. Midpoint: 7087 Angstrom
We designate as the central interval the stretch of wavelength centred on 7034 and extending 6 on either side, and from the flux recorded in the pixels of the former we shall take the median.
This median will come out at 8.7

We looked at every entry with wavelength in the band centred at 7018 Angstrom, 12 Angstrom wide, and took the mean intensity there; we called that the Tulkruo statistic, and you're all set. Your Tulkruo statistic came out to 8.2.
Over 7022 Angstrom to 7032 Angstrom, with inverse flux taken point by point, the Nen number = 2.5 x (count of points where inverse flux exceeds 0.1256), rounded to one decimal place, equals 2.5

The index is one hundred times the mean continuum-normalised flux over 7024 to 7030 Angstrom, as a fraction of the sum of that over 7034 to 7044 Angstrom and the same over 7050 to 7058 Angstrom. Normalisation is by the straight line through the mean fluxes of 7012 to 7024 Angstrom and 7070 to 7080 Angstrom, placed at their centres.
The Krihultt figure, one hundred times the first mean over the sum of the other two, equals 53.6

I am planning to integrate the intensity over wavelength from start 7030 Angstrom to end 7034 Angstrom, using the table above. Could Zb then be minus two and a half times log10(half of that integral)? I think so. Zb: -2.97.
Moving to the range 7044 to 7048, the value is -3.07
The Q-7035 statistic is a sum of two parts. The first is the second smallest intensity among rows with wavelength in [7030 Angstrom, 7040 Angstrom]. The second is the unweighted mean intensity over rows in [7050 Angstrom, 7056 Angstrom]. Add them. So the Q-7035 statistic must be 16.2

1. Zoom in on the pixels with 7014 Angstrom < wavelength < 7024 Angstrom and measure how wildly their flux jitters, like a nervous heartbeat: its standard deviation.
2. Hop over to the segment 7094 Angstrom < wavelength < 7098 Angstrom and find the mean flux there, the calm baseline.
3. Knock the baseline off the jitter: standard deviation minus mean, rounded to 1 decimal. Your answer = -7.3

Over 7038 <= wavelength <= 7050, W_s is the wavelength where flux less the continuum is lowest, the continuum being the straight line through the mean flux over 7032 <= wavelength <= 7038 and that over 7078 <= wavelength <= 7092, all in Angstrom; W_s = 7041.0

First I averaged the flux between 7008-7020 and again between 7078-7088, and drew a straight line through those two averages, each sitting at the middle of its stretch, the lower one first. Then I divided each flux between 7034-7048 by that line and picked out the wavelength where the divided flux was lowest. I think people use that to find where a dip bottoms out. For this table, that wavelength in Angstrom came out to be 7041.0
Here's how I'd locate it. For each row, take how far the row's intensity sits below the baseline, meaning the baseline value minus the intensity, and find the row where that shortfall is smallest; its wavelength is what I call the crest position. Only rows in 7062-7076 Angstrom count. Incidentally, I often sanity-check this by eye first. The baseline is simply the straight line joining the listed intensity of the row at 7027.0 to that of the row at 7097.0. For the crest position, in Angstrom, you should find 7067.0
